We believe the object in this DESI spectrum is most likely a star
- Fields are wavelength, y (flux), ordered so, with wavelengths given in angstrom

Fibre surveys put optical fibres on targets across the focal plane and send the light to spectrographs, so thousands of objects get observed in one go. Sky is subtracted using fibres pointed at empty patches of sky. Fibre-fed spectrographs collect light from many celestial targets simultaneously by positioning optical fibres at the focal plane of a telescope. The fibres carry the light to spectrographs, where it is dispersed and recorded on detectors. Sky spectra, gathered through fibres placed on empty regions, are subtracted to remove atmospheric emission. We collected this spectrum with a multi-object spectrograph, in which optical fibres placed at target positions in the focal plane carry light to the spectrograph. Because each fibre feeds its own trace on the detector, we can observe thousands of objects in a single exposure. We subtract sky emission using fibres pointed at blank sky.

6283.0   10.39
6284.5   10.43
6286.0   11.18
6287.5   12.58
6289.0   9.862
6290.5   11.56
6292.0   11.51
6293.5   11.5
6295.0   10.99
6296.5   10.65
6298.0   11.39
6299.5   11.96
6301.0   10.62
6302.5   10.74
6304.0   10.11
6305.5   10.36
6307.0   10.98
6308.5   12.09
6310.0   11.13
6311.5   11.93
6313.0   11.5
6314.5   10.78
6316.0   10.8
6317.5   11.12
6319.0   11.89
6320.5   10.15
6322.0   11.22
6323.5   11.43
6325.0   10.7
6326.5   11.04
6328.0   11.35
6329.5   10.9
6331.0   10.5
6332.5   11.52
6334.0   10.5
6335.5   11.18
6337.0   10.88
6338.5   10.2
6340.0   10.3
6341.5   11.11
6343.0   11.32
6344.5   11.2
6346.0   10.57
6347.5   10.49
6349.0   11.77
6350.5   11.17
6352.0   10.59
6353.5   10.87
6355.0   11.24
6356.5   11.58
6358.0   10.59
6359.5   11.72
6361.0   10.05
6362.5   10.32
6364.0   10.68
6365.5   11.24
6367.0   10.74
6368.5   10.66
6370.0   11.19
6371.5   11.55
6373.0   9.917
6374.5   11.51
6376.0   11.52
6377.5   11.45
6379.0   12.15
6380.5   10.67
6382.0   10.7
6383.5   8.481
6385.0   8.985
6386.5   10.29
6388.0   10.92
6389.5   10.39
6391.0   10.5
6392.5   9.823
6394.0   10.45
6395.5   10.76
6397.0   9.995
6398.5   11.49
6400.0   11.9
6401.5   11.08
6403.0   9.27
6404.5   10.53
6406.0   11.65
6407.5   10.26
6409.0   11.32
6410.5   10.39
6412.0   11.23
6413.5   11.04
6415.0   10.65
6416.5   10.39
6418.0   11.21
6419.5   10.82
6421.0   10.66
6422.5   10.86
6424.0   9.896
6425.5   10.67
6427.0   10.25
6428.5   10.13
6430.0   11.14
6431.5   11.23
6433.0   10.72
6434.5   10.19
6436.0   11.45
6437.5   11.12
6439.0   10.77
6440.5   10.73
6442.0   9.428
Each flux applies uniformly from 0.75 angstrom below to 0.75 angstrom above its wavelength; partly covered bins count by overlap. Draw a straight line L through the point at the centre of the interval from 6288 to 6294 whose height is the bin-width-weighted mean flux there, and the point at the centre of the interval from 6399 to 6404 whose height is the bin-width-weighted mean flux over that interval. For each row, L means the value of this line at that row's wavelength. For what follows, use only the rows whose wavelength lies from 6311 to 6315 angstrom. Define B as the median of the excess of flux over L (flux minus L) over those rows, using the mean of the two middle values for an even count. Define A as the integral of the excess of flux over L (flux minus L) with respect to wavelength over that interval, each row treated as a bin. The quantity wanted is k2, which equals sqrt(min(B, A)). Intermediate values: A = 1.3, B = 0.42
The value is 0.65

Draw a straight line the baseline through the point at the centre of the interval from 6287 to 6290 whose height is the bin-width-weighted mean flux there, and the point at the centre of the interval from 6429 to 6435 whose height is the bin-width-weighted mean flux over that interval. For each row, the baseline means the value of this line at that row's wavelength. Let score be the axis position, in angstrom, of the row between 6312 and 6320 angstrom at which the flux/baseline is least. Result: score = 6314.5 angstrom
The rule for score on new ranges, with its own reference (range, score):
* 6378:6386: 6383.5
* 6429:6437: 6434.5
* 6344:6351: 6347.5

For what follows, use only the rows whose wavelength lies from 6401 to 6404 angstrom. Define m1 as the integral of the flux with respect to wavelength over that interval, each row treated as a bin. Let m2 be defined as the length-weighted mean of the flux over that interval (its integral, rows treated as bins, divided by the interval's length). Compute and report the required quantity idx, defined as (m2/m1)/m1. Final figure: 0.0110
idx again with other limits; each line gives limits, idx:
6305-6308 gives 0.0103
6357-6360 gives 0.0100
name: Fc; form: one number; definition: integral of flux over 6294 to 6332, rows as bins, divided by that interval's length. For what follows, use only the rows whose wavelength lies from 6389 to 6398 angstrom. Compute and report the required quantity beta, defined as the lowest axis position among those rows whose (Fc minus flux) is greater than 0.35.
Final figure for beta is 6389.5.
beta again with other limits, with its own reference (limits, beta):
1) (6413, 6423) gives 6415.0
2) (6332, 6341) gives 6334.0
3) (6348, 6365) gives 6352.0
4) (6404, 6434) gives 6404.5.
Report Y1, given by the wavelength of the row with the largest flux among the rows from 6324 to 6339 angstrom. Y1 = 6332.5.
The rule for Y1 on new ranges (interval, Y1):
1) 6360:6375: 6371.5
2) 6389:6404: 6400.0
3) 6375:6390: 6379.0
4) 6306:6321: 6308.5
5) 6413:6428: 6418.0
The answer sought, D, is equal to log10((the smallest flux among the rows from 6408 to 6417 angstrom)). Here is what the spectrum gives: 1.02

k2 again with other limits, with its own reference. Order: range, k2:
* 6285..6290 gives 0.10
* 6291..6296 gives 0.60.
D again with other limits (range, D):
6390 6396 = 0.99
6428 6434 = 1.01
